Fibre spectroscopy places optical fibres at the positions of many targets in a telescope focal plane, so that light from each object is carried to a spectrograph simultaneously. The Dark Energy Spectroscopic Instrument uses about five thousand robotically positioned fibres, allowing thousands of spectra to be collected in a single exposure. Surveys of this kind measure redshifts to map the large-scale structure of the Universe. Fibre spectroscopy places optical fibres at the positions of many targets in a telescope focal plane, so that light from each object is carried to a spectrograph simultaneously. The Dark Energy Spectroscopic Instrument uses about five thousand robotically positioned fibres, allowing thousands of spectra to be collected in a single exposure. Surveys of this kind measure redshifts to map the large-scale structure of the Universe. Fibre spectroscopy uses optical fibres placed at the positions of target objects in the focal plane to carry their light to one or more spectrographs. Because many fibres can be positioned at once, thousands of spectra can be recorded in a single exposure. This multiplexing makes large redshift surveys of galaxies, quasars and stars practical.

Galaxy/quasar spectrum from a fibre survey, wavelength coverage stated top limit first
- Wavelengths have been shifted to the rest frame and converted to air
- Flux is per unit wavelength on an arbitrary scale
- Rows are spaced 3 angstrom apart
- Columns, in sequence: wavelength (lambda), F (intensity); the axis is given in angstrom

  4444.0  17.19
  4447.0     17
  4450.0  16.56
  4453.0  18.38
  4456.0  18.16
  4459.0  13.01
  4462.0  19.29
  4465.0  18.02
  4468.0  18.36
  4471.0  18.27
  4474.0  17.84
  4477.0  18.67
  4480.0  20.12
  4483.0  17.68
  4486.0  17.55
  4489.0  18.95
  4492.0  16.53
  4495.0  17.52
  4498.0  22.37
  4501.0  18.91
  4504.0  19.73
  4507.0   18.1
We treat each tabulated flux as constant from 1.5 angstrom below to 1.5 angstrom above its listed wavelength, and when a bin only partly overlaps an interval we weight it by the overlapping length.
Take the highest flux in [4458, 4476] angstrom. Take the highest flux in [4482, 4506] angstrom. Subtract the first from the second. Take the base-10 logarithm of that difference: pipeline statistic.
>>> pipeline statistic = 0.5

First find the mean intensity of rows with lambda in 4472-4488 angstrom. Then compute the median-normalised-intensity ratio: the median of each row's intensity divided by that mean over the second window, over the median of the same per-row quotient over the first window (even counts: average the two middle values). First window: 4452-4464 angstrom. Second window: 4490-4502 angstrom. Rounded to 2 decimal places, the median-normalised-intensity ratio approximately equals 1.00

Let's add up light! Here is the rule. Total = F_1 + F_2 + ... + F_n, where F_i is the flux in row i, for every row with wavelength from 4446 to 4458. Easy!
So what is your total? 70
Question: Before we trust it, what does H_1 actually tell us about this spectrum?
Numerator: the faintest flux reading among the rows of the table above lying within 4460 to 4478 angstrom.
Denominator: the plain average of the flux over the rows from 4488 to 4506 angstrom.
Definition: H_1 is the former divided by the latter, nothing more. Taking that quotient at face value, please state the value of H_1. 0.94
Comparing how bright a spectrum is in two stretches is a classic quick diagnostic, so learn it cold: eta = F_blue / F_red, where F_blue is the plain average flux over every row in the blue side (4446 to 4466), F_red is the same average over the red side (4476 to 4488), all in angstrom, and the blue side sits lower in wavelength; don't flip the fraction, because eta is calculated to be 0.93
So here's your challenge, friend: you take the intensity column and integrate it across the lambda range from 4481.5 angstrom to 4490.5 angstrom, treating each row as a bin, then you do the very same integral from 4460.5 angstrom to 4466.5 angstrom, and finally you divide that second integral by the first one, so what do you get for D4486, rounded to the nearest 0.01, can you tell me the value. 0.69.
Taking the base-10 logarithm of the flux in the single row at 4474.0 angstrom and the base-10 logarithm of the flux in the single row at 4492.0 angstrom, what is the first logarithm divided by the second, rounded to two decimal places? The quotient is 1.03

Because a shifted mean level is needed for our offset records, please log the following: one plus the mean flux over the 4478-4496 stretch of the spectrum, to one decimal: 19.1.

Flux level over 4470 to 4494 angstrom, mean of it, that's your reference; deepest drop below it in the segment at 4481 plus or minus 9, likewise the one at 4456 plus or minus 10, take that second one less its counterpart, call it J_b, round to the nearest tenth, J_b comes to 4.5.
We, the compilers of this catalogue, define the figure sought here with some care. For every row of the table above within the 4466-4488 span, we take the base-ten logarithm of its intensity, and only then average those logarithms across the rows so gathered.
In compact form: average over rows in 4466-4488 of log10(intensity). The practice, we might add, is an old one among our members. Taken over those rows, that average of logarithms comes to 1.26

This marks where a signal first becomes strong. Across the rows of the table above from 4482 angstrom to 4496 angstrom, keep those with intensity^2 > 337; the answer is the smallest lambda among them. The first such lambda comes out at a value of 4489.0 angstrom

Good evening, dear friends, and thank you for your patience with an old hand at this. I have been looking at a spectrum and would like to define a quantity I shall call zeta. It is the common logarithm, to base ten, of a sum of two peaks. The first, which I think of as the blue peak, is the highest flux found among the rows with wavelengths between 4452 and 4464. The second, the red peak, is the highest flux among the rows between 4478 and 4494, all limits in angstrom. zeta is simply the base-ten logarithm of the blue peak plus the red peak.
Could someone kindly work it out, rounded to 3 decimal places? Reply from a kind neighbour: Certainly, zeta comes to 1.596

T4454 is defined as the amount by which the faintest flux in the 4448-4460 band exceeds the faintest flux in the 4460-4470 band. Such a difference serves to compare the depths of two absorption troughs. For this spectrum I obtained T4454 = -5.0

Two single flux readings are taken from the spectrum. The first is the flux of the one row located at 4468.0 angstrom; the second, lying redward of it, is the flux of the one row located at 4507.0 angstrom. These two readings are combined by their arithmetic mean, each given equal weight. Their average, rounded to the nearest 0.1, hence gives 18.2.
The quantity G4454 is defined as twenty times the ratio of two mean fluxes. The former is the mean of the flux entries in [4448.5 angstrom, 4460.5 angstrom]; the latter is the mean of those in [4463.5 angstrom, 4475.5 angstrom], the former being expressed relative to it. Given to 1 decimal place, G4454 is 18.2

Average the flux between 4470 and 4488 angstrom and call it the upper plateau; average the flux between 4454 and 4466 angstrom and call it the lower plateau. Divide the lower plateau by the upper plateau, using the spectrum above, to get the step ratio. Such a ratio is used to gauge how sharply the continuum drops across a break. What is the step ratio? 0.93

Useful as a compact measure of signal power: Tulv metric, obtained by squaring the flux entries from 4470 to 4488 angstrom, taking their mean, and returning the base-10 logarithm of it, 2.53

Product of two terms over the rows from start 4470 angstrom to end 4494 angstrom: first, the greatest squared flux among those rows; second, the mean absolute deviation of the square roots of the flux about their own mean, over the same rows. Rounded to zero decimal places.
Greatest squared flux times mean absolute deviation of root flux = 38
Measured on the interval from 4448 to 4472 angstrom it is 63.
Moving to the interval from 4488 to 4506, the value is 77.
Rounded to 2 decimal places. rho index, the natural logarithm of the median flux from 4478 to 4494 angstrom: 2.87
